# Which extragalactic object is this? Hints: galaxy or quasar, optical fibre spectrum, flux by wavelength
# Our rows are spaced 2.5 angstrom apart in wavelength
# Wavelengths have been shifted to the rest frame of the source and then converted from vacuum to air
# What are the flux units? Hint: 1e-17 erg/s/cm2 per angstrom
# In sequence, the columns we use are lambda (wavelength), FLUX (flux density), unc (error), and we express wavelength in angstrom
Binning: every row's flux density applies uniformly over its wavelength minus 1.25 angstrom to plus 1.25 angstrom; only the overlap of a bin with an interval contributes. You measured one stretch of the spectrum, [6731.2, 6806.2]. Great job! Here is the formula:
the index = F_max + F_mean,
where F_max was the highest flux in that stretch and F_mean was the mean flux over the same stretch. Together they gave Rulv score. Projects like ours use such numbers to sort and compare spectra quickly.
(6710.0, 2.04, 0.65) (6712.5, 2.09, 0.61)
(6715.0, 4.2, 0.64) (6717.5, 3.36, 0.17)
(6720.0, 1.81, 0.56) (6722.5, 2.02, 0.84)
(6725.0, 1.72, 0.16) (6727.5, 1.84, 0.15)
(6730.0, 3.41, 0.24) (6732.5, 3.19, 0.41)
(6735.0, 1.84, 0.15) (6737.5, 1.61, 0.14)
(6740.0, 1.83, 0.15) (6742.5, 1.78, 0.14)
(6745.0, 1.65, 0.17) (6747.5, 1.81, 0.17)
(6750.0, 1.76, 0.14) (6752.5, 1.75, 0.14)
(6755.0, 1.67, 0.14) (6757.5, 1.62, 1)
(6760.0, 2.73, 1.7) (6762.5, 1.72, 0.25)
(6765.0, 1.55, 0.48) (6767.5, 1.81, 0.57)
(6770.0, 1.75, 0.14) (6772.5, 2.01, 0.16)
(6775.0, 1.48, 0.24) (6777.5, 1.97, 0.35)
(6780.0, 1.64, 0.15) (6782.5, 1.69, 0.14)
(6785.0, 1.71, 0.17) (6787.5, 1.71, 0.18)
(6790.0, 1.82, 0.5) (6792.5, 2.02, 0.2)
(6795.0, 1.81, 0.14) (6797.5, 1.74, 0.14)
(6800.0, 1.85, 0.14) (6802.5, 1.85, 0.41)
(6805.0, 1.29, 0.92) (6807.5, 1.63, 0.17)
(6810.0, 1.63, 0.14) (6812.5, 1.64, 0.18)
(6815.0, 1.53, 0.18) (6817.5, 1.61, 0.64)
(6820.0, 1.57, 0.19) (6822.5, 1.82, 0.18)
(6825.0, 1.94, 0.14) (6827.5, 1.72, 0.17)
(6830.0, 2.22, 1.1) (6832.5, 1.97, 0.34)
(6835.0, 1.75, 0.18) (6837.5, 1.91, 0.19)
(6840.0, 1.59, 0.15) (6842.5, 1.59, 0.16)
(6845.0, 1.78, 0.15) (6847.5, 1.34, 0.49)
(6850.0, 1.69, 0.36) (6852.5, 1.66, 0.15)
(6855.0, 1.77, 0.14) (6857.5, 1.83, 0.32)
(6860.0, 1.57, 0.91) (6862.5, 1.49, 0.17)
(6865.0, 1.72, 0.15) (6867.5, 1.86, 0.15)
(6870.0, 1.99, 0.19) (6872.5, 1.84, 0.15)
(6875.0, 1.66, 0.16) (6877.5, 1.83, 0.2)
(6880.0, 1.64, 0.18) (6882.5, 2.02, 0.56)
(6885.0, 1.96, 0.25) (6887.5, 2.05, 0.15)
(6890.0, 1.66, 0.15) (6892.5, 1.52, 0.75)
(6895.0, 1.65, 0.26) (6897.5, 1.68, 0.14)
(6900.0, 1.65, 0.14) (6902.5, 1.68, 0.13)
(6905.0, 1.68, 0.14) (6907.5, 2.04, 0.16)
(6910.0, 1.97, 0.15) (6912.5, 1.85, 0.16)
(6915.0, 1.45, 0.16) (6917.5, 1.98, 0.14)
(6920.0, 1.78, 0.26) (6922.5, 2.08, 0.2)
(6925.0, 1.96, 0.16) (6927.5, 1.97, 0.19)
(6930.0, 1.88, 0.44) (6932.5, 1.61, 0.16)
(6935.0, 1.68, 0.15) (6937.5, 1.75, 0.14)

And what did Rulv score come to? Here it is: 5.01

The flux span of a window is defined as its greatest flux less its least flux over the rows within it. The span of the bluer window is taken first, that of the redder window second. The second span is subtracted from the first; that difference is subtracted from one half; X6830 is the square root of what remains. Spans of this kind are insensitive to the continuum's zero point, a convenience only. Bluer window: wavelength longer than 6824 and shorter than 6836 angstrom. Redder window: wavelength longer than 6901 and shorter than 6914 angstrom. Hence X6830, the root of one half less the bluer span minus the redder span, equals 0.60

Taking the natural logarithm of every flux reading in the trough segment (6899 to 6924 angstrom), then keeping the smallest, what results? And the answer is 0.37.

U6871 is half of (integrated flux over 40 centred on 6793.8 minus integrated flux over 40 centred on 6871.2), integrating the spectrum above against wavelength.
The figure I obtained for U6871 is -1.3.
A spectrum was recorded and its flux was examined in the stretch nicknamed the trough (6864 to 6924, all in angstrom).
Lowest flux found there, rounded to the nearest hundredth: 1.45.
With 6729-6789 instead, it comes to 1.48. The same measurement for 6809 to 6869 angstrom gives 1.34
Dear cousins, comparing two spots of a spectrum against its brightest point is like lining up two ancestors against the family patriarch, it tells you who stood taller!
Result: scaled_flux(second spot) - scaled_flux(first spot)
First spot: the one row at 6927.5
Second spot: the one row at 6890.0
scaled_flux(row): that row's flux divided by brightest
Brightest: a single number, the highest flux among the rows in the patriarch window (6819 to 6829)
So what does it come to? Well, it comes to -0.16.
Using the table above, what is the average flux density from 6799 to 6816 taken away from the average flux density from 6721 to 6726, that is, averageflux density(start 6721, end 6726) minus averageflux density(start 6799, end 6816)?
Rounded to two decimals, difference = 0.24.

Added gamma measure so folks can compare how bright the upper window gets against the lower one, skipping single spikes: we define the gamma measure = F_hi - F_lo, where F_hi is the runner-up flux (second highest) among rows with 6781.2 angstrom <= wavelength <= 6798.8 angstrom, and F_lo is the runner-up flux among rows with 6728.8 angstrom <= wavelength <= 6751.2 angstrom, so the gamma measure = -1.4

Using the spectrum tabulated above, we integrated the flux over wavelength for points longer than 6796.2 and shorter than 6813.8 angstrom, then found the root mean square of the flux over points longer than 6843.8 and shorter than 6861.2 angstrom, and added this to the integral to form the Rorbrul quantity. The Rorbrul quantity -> 31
